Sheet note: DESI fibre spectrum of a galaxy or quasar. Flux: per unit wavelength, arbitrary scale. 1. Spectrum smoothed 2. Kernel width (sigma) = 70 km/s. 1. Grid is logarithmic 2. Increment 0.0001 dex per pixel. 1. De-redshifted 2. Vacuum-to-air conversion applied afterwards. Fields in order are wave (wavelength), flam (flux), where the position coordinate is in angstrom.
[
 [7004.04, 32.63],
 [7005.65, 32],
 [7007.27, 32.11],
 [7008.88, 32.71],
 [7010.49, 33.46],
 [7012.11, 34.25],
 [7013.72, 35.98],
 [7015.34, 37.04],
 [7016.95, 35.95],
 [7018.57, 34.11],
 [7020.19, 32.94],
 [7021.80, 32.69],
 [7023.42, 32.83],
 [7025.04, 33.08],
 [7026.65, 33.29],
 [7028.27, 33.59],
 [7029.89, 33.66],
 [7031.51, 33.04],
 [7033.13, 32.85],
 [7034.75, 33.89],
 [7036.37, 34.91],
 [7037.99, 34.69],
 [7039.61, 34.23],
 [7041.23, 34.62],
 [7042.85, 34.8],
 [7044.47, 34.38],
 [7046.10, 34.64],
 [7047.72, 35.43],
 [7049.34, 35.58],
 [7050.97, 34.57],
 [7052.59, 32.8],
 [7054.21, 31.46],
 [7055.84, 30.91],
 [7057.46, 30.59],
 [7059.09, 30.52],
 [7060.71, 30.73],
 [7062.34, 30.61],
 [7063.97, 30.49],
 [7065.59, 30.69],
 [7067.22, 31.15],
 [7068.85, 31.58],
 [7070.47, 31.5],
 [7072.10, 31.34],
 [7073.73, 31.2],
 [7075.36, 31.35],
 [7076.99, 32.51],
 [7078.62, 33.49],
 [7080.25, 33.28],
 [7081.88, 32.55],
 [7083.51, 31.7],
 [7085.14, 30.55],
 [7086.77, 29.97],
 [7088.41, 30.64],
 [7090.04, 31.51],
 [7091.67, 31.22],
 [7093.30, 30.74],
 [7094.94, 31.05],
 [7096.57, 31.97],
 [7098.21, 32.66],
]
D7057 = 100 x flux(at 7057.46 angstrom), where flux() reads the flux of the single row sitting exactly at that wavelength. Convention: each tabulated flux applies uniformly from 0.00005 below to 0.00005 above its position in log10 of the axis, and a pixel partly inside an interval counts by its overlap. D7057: 3059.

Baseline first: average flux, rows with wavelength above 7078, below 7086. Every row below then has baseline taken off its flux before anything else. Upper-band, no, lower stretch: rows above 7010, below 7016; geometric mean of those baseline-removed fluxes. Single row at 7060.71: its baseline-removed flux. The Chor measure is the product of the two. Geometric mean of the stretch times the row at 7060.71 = -3.9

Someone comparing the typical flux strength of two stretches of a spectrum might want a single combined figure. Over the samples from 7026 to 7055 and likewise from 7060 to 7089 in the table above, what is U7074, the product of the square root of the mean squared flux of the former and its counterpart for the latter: 1070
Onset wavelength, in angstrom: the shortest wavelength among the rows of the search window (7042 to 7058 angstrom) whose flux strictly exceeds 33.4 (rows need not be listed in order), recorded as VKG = 7042.85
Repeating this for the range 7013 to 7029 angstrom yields 7013.72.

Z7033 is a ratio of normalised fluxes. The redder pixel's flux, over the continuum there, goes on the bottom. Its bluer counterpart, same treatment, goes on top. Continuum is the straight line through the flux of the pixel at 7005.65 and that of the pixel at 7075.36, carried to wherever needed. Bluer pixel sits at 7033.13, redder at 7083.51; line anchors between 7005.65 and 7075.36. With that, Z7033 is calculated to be 1.02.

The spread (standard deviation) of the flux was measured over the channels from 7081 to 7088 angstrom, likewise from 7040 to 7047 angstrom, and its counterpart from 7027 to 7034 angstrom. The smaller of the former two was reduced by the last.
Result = -0.2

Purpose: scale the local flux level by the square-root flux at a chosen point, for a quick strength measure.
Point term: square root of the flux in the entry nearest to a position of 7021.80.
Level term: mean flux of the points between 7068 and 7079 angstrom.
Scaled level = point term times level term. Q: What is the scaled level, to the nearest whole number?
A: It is 182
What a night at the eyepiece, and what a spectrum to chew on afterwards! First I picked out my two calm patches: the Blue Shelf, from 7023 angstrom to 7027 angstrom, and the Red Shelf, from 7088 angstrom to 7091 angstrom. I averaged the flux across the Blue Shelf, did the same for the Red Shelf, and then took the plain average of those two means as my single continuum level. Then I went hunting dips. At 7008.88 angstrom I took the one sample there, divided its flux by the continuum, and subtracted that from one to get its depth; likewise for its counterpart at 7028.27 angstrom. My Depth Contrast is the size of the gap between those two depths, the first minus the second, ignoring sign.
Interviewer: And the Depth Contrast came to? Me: 0.03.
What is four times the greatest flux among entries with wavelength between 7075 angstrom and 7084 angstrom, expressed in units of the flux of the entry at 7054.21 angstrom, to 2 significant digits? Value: 4.3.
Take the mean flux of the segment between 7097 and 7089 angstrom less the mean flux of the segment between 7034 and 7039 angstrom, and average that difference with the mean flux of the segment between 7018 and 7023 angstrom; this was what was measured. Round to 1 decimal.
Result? 15.0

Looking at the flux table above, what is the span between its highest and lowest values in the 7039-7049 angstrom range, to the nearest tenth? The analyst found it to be 1.2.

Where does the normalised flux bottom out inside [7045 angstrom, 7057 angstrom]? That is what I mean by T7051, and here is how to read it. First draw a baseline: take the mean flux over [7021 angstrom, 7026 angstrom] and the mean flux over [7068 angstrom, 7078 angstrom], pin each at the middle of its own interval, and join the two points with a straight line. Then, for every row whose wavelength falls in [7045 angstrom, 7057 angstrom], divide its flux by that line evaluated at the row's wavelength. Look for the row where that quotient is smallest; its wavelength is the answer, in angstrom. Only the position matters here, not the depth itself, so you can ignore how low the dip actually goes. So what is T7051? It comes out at 7055.84 angstrom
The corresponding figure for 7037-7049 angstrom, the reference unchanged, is 7039.61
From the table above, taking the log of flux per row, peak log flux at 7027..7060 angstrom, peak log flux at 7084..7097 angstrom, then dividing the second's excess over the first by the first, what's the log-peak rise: -0.030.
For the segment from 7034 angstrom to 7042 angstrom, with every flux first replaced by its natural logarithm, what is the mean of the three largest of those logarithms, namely 3.55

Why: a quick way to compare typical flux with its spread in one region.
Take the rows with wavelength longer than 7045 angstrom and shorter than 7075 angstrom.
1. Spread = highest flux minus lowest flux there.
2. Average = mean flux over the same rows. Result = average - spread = 26.9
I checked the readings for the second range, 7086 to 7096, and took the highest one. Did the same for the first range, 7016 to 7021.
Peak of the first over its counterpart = 1.14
